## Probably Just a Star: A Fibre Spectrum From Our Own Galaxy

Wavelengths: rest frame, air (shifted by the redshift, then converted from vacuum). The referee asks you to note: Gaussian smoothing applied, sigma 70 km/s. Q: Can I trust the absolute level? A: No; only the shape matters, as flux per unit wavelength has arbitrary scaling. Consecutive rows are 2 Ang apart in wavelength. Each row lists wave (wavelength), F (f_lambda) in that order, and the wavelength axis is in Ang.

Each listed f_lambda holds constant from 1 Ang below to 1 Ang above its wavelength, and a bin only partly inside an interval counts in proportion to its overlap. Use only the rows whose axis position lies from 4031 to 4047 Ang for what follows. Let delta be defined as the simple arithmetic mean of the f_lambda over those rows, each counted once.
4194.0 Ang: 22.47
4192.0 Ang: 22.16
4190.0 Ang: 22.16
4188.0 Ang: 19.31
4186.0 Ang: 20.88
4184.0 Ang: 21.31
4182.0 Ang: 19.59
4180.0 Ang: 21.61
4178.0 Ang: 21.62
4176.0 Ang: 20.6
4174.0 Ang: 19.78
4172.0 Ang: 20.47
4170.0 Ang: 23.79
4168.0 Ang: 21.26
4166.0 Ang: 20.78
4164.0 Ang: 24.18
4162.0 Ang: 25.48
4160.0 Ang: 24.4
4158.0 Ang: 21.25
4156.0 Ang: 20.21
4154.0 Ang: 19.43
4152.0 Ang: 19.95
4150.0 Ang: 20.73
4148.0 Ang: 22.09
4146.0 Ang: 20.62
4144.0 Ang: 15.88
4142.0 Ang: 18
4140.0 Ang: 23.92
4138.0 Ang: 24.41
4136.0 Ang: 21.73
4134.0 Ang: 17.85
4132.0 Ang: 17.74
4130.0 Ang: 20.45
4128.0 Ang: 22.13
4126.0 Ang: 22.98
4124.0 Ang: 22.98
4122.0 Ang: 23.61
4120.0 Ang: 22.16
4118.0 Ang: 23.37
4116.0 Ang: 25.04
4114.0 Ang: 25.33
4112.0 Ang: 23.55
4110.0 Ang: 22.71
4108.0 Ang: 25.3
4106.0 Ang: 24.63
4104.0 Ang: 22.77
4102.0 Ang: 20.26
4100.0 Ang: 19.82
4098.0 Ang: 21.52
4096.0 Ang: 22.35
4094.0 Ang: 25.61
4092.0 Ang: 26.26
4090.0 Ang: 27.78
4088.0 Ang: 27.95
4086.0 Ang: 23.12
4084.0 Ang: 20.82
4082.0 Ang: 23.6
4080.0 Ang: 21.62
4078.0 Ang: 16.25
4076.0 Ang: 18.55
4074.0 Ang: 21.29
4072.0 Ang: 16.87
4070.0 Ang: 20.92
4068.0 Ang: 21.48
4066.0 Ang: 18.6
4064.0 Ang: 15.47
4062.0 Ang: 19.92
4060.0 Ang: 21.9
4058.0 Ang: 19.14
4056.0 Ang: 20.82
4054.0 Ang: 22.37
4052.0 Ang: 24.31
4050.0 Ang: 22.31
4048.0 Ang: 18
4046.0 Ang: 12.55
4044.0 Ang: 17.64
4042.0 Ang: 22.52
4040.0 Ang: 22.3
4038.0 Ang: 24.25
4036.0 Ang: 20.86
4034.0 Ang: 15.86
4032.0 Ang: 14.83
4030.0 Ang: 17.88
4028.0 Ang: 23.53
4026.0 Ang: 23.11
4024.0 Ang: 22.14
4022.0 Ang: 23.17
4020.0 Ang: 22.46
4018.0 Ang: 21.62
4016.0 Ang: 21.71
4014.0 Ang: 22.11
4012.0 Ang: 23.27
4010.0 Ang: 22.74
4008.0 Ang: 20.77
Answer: 18.9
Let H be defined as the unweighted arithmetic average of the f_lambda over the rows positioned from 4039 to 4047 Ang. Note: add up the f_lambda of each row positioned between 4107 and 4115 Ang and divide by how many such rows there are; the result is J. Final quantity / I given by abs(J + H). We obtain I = 43.0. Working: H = 19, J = 24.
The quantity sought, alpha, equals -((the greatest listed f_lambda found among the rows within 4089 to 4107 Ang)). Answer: -27.8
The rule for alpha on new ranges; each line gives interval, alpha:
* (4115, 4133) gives -25.0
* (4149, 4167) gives -25.5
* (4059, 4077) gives -21.9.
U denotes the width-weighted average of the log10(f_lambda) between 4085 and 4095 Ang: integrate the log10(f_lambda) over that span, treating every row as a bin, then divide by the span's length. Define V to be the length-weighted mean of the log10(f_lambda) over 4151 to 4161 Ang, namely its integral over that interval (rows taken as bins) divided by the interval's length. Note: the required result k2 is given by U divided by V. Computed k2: 1.07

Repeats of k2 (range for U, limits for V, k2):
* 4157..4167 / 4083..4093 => 0.98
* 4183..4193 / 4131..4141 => 1.00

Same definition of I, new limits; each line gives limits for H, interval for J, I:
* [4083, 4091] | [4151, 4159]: 45.1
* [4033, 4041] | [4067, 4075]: 41.0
